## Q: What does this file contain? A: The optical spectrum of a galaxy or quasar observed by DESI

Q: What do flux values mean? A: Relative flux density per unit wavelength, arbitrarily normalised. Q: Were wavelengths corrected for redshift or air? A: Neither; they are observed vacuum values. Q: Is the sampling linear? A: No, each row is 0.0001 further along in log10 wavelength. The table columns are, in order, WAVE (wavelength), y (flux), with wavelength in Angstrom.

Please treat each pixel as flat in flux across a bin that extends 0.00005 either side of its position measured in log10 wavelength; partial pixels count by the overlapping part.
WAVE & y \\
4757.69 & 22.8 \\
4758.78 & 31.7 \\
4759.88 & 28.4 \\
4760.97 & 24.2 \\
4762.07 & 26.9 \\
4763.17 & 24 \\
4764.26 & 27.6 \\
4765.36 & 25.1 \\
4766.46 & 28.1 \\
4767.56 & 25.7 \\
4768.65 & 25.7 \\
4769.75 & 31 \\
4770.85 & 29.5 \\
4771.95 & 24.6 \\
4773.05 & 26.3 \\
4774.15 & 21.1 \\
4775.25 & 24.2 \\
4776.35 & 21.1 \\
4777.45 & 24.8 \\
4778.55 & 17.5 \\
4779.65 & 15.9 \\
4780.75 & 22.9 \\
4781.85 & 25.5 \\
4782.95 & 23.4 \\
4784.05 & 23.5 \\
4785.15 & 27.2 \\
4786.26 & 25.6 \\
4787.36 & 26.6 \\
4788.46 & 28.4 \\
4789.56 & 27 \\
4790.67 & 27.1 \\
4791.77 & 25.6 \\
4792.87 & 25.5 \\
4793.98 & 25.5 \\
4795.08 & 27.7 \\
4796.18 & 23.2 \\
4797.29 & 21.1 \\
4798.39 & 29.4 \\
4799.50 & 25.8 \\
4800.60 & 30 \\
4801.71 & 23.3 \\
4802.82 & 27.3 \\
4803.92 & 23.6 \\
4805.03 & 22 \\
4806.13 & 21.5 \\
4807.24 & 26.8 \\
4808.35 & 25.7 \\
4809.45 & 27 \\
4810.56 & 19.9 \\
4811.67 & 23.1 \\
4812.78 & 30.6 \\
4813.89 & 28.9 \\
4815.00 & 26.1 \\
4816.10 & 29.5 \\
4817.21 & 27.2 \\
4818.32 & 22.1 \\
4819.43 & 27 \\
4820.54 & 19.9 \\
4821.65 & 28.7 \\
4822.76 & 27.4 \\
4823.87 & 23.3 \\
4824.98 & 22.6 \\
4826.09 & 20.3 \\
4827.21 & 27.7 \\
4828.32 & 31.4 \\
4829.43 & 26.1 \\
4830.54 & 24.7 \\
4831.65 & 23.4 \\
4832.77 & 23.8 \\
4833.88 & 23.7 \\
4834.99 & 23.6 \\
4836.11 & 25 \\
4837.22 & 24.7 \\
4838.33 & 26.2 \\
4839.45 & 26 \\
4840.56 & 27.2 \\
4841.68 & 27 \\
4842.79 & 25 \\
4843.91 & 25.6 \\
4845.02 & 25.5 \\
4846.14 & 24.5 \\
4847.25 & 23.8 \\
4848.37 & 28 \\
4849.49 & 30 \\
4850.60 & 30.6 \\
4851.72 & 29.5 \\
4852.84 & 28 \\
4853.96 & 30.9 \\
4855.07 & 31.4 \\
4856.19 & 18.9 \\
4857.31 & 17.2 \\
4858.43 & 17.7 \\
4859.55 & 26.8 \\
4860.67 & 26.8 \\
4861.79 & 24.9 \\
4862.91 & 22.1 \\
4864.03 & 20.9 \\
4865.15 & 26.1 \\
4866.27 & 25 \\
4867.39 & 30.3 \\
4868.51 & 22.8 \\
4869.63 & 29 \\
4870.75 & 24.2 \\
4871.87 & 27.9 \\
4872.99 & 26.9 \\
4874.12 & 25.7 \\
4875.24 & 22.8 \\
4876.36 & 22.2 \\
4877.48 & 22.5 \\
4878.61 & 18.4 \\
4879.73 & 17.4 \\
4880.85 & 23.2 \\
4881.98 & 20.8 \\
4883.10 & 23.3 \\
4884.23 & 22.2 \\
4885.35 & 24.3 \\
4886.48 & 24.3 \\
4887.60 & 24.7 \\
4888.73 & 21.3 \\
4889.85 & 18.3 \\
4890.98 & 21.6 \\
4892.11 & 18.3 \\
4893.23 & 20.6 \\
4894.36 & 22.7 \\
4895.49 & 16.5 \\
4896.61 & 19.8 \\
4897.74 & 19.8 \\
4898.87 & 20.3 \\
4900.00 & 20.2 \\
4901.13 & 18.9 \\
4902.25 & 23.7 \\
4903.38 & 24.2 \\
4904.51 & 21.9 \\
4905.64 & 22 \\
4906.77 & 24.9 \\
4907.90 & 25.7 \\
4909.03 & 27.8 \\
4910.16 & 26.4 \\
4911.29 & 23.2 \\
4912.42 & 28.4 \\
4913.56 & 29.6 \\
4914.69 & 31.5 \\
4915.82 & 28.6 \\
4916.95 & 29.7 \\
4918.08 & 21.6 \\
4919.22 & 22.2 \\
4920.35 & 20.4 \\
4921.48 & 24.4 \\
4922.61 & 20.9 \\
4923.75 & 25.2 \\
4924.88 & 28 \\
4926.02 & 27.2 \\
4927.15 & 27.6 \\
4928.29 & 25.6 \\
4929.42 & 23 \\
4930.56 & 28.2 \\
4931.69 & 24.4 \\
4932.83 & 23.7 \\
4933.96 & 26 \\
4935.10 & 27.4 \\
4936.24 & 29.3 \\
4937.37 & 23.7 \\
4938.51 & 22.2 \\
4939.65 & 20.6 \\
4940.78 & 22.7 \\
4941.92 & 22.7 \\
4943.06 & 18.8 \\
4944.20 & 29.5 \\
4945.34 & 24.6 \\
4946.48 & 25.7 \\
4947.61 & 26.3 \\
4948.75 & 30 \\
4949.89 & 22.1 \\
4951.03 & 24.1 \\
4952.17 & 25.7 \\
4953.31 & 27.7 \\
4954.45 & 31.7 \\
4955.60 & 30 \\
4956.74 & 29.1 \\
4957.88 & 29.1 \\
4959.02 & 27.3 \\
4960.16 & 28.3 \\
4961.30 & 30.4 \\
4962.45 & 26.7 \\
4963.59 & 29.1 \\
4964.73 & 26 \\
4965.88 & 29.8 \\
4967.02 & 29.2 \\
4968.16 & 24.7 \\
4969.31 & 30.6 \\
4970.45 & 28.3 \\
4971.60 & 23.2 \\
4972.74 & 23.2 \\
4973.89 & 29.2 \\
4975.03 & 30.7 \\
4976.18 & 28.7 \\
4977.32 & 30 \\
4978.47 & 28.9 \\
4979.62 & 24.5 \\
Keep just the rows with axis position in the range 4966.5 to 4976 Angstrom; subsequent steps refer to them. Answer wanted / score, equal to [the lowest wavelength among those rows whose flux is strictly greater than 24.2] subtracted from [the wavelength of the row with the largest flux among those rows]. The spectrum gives 8.0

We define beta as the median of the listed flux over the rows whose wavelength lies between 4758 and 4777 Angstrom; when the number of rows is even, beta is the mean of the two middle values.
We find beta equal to 26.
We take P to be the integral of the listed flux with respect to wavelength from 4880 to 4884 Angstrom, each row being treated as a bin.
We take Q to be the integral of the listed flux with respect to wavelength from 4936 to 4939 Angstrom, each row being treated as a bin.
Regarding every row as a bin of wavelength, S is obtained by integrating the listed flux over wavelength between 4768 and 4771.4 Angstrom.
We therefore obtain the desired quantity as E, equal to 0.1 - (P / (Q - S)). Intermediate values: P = 88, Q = 74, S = 97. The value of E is 4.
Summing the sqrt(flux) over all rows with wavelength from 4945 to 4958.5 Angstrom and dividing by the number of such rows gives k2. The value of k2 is 5.21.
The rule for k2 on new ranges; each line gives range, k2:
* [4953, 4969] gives 5.34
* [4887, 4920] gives 4.81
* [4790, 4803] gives 5.09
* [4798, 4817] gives 5.08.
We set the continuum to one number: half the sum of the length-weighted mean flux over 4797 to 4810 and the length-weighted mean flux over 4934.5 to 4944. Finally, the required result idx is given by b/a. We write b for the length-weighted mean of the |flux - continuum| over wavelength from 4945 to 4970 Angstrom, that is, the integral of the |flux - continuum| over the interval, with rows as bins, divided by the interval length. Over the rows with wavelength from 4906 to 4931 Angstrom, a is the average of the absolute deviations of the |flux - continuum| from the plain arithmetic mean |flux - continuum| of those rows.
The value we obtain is 2.5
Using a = 1.39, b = 3.4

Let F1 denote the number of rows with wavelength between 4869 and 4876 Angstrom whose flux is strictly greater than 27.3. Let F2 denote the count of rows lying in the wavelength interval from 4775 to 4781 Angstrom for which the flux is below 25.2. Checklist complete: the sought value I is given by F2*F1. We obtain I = 12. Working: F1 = 2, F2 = 6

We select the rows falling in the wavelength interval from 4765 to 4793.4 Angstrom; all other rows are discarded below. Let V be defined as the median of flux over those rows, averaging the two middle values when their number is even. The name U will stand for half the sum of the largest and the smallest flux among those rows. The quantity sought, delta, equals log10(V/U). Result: 0.037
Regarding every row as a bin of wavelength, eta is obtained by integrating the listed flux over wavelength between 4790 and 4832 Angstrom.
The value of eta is 1071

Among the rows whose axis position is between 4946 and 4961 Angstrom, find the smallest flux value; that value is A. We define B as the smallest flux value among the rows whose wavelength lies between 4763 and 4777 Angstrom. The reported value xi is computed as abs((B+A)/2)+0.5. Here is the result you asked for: 22.1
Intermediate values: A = 22.1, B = 21.1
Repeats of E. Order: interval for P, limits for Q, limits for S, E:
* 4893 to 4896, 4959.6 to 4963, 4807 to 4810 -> -3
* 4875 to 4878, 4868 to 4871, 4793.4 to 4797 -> 5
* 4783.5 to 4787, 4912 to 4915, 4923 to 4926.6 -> 14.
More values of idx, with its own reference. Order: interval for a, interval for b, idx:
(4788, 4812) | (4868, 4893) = 2.6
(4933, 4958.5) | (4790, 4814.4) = 1.5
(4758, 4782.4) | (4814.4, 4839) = 1.1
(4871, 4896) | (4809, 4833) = 1.6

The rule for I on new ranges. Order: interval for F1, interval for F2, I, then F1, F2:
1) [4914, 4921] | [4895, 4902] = 18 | 3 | 6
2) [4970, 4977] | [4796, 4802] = 12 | 4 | 3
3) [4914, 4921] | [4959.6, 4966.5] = 0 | 3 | 0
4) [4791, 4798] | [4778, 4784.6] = 5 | 1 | 5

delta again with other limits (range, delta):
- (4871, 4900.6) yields -0.006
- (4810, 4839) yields -0.014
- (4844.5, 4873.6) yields 0.037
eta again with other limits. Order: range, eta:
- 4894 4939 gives 1100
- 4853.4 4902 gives 1108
